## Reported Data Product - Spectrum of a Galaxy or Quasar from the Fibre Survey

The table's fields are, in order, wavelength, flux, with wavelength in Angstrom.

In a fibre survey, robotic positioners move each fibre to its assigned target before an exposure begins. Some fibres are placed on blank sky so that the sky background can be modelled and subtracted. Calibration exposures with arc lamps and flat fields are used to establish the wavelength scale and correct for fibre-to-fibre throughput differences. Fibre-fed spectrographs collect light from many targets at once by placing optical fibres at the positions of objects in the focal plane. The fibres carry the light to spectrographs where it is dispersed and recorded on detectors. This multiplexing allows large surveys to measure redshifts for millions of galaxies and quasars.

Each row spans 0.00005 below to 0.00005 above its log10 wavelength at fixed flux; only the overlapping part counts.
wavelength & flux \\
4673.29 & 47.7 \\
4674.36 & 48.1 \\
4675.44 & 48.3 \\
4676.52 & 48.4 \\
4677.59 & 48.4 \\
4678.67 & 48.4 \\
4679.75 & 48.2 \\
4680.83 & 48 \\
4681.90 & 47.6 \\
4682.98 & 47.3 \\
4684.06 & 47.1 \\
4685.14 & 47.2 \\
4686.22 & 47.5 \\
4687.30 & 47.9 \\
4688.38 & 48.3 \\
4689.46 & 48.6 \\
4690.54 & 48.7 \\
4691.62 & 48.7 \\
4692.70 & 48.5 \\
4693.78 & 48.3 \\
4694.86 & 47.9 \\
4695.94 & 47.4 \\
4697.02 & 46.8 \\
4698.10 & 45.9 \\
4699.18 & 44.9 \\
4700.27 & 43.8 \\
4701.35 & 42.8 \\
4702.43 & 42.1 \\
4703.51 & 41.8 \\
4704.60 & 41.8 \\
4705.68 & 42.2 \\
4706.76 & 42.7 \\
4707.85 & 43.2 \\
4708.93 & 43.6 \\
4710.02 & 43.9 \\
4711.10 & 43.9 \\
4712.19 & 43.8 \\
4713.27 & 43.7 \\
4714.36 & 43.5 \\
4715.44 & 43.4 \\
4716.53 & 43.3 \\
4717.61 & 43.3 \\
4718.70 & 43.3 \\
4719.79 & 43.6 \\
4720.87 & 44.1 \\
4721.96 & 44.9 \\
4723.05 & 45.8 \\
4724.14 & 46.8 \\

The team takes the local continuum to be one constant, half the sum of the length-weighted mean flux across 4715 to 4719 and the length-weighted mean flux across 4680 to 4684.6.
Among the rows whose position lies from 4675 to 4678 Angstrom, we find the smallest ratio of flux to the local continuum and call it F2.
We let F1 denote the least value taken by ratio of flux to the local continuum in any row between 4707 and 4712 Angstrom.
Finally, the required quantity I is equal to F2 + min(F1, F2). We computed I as 2.01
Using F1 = 0.95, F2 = 1.063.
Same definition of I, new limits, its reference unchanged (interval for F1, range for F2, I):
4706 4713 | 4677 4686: 1.98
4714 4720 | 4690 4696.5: 2.00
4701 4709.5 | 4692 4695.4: 1.97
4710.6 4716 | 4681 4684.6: 1.99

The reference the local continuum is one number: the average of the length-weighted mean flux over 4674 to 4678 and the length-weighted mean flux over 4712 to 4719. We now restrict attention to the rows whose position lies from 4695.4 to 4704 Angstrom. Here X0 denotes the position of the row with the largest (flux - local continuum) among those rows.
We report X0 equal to 4695.94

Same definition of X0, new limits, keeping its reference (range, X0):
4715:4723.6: 4723.05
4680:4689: 4688.38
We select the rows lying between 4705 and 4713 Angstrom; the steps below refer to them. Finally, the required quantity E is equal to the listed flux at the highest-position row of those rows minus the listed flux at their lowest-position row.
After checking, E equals 1.6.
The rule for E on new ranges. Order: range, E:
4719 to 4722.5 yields 1.3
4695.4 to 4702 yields -4.6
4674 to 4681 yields -0.1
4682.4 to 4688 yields 0.6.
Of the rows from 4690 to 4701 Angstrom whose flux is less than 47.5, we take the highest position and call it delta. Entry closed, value 4700.27 Angstrom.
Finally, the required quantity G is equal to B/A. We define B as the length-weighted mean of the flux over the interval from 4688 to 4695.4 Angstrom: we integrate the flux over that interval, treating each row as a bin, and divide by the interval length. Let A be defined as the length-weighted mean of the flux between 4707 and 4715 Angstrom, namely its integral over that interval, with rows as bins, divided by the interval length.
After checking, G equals 1.11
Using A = 44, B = 48.4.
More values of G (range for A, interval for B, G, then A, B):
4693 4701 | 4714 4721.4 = 0.94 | 46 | 43.5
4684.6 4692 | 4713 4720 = 0.90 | 48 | 43.4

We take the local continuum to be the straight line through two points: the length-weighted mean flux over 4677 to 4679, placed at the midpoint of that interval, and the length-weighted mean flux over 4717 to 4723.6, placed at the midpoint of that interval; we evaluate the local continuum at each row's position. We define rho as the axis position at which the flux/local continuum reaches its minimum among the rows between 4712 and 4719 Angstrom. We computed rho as 4714.36 Angstrom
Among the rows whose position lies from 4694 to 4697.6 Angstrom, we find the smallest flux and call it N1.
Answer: 46.8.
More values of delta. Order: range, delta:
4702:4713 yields 4712.19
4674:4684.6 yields 4684.06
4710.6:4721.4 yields 4720.87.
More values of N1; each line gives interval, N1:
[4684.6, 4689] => 47.2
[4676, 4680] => 48.2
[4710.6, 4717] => 43.3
